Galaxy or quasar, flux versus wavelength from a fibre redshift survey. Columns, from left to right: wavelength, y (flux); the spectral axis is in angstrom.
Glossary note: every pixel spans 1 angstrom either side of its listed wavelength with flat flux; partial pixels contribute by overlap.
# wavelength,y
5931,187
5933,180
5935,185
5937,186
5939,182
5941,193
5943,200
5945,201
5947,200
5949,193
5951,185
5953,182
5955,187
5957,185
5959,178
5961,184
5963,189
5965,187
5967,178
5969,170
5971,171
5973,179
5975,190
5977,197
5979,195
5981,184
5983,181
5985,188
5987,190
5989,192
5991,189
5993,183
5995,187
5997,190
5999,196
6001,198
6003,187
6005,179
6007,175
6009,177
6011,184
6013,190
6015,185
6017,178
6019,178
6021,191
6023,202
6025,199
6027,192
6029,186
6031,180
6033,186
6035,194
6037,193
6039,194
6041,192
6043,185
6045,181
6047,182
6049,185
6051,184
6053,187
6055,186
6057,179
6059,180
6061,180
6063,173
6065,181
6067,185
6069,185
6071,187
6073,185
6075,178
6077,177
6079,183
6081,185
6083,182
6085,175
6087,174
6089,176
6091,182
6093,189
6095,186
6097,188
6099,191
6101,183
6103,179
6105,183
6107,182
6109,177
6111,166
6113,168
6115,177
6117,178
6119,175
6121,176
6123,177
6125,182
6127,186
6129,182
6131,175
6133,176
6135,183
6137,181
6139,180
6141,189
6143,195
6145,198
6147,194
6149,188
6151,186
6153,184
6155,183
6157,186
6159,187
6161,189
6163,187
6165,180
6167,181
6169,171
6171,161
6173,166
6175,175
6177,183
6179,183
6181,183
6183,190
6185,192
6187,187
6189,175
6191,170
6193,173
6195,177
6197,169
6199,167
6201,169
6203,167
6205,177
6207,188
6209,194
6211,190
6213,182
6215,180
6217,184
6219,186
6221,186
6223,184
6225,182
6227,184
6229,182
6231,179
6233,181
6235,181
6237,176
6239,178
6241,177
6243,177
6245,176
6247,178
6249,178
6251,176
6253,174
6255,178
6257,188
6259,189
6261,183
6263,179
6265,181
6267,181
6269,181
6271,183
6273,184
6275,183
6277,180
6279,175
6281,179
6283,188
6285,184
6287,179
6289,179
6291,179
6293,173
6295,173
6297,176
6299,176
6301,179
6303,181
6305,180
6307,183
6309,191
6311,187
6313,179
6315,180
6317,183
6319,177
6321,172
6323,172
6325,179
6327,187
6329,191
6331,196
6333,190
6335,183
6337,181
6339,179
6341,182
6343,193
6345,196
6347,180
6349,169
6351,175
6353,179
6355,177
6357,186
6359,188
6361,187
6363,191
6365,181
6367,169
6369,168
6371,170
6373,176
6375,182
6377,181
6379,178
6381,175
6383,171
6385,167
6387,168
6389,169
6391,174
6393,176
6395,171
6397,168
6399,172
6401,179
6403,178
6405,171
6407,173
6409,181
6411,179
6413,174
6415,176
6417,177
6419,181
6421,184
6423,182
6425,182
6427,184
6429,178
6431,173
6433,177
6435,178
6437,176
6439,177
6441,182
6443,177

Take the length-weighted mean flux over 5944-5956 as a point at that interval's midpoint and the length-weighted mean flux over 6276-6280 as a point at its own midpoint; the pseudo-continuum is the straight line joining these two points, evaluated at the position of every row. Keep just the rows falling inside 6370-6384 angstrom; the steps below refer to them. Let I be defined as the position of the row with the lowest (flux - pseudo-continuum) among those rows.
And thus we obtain 6371 angstrom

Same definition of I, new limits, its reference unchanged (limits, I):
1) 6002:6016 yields 6007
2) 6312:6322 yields 6321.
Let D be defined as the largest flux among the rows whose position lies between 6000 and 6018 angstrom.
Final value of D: 198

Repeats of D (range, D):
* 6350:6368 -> 191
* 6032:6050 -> 194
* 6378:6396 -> 178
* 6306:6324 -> 191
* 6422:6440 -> 184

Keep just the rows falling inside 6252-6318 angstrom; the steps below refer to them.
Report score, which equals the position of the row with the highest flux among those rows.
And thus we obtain 6309 angstrom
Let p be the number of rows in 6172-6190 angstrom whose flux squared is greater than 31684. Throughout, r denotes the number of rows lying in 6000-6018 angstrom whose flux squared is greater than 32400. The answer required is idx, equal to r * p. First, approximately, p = 6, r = 5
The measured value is 30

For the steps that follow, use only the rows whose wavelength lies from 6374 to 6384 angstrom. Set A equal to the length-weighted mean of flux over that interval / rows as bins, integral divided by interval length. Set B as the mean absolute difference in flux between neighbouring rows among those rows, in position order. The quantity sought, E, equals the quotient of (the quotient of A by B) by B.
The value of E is 23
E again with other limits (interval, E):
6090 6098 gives 12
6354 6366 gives 7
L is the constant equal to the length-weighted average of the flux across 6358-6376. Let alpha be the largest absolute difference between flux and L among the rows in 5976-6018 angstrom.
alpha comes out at 18.9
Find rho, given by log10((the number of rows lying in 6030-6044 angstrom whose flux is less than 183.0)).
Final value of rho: 0.00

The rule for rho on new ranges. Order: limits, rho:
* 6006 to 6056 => 0.85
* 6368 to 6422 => 1.41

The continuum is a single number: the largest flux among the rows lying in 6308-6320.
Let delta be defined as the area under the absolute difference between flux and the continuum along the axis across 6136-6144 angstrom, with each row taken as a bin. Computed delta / 54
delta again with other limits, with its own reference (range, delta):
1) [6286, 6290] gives 48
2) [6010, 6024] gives 102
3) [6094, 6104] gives 56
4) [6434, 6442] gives 102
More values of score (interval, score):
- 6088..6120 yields 6099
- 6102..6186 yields 6145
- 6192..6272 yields 6209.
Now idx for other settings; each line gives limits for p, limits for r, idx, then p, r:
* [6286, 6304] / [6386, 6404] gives 0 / 5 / 0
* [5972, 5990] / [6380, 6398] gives 0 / 9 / 0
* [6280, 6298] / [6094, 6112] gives 36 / 6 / 6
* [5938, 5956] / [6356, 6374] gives 45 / 9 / 5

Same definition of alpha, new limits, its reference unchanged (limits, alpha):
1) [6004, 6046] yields 22.9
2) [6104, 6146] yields 18.9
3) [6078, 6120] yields 13.1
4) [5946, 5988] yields 20.9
